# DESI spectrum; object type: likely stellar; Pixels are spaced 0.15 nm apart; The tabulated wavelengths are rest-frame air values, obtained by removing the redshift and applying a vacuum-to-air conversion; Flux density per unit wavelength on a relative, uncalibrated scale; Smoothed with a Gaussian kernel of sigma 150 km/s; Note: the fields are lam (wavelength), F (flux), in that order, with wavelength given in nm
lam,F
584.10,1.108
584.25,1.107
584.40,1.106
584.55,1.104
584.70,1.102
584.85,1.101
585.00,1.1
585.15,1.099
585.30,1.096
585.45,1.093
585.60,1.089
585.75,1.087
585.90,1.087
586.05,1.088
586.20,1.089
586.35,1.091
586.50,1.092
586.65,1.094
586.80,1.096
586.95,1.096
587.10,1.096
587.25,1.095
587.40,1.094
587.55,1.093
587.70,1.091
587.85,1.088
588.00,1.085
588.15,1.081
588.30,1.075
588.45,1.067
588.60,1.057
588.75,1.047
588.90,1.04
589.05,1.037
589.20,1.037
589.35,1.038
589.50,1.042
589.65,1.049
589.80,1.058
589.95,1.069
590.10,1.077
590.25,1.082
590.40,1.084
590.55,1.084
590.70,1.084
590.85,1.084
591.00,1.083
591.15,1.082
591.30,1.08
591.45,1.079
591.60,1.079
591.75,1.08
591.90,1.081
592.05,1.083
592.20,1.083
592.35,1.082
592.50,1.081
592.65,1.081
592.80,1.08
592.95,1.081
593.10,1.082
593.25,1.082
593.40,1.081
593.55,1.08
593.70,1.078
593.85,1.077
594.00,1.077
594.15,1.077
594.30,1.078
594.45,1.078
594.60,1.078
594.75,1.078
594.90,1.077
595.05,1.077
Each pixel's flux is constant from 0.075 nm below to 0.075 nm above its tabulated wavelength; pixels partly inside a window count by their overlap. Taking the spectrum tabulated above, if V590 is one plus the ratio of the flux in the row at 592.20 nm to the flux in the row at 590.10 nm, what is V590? 2.01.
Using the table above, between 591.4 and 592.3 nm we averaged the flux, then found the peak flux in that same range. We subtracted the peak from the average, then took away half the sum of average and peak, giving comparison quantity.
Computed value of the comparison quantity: -1.08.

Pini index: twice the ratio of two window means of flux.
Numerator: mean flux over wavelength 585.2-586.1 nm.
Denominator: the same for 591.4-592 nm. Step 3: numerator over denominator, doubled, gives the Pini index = 2.02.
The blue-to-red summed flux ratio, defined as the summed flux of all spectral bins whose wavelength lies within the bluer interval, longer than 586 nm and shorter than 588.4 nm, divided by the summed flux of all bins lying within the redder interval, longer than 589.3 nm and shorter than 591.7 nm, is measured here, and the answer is 1.02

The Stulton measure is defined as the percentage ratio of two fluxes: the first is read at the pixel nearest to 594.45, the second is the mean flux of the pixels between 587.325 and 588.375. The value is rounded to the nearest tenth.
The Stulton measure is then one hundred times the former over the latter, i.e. 99.2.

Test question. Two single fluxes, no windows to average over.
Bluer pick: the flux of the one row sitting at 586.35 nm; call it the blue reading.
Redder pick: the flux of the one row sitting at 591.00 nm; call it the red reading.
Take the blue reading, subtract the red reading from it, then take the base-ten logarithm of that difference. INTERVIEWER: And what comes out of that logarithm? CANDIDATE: -2.10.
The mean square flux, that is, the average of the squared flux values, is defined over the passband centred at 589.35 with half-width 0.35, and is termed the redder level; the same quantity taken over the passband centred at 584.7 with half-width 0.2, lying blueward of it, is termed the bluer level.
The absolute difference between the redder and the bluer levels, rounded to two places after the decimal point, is 0.13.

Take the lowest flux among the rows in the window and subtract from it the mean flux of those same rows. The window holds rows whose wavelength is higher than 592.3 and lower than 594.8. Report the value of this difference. -0.0025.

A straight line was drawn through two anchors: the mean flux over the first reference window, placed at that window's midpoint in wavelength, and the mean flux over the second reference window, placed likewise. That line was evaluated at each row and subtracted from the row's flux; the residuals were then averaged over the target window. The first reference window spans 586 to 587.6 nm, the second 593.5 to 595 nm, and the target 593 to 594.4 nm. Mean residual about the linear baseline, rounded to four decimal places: 0.0002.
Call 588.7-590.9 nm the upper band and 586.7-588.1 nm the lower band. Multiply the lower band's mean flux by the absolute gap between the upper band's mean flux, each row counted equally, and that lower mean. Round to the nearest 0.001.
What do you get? 0.035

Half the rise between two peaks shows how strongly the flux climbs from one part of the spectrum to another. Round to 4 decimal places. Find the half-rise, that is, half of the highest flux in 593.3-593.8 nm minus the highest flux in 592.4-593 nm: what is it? 0.0000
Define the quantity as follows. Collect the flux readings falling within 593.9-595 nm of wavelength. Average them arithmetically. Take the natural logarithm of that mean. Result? 0.0747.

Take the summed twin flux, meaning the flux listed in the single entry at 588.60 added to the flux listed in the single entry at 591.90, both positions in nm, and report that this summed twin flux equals 2.14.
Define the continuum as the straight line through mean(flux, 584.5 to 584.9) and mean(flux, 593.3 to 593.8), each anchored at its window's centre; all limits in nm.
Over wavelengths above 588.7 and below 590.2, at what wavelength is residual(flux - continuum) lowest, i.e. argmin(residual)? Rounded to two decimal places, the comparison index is 589.05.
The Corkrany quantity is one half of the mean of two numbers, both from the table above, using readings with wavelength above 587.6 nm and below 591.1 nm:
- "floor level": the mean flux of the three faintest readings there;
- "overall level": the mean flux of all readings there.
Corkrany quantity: 0.526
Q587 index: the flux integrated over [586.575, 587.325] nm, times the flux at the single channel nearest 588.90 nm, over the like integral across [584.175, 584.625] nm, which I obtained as 1.7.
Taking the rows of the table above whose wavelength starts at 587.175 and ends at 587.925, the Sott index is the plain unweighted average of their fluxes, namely 1.09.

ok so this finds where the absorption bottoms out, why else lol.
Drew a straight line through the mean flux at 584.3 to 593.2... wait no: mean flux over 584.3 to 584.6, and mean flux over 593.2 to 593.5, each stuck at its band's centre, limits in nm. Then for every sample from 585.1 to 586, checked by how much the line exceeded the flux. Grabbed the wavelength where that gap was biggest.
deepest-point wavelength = 585.75 nm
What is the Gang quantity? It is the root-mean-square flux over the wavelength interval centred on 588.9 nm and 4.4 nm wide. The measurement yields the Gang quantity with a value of 1.073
